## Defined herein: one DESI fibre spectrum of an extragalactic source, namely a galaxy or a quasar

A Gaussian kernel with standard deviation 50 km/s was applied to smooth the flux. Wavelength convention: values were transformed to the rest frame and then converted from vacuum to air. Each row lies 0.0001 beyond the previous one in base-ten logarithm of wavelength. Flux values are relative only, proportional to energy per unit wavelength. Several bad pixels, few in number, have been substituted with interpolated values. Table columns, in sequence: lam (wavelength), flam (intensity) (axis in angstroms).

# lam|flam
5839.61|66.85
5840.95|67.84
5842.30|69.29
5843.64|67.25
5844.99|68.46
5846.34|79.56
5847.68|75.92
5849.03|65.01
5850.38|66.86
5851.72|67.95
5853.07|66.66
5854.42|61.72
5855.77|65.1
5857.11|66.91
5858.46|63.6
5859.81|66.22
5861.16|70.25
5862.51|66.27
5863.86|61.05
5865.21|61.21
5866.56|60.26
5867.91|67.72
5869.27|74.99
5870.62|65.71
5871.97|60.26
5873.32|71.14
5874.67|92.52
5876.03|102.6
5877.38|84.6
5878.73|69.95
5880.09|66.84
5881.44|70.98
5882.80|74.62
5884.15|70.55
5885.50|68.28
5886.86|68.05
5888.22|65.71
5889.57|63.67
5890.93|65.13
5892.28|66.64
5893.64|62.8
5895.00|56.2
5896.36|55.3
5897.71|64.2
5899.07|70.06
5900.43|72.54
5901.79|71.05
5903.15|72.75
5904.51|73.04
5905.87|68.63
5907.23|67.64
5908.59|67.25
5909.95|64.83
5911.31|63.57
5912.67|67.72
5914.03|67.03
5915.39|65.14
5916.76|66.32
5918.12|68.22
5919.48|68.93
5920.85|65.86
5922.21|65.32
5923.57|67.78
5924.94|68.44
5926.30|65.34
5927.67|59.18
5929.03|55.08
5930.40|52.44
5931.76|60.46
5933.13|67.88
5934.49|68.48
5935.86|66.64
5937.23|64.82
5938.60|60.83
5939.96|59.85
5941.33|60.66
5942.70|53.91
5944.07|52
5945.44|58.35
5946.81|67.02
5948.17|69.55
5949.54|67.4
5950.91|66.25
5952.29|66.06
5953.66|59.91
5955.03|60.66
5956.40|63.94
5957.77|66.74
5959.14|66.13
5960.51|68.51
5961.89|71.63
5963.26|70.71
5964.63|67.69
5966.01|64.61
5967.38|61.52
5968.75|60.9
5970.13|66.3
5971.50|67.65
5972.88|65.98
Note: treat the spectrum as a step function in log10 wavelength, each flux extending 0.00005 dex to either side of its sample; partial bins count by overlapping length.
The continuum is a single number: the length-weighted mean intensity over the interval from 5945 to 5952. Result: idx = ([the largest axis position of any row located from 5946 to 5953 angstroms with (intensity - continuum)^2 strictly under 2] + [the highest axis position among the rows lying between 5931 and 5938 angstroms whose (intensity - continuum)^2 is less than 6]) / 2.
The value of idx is 5944.8 angstroms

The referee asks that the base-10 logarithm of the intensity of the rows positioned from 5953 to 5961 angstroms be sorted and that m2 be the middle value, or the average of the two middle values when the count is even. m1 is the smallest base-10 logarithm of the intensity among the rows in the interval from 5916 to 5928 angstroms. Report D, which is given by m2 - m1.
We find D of 0.041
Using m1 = 1.77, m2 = 1.81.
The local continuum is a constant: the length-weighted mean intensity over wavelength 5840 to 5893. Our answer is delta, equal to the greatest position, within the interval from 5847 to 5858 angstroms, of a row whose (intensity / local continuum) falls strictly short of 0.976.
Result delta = 5857.11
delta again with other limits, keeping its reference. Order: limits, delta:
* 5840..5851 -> 5850.38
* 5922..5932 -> 5931.76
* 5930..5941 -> 5939.96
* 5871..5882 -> 5880.09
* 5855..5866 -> 5865.21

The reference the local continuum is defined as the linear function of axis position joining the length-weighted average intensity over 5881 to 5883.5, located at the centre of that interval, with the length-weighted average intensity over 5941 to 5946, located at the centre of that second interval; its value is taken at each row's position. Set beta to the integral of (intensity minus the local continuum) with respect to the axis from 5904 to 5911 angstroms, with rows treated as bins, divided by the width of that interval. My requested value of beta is 2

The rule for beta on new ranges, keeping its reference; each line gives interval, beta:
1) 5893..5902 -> -4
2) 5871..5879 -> 5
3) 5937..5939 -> 5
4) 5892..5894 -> -5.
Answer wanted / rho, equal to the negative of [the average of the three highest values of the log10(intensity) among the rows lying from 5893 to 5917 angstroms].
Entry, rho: -1.86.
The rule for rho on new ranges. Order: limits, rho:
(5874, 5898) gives -1.97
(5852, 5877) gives -1.95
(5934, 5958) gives -1.84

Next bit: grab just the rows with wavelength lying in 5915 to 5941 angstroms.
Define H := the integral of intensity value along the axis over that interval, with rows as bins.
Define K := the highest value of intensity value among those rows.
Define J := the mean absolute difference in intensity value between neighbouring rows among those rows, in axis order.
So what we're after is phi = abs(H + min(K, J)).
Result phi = 1666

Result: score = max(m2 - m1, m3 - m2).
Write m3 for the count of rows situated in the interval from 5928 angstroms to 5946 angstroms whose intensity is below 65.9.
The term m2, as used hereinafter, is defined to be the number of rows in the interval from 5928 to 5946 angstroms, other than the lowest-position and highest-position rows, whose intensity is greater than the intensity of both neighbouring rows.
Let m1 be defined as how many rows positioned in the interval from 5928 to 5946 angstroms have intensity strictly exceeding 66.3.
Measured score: 8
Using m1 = 3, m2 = 2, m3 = 10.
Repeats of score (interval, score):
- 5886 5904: 5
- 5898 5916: 0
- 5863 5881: 2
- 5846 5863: 1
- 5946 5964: 0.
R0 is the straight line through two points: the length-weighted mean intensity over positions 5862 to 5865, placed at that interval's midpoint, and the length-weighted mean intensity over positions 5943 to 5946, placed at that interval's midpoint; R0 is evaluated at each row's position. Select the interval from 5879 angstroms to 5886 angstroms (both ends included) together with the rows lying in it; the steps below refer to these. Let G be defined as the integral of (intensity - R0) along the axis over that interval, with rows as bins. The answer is 64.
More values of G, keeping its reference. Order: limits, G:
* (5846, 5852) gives 37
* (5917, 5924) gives 69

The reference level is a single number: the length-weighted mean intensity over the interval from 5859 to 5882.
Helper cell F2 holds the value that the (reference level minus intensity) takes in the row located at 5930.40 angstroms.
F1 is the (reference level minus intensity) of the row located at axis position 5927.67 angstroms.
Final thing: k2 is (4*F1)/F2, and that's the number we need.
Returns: 3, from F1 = 12.1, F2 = 19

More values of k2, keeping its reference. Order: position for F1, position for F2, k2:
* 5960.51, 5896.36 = 1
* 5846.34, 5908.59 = -8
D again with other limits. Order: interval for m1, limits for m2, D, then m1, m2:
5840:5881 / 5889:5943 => 0.037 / 1.78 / 1.82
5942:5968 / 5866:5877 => 0.125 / 1.72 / 1.84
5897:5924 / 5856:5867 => 0.009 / 1.80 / 1.81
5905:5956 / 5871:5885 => 0.136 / 1.72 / 1.85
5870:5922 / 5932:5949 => 0.055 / 1.74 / 1.80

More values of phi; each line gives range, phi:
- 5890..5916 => 1729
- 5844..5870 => 1749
